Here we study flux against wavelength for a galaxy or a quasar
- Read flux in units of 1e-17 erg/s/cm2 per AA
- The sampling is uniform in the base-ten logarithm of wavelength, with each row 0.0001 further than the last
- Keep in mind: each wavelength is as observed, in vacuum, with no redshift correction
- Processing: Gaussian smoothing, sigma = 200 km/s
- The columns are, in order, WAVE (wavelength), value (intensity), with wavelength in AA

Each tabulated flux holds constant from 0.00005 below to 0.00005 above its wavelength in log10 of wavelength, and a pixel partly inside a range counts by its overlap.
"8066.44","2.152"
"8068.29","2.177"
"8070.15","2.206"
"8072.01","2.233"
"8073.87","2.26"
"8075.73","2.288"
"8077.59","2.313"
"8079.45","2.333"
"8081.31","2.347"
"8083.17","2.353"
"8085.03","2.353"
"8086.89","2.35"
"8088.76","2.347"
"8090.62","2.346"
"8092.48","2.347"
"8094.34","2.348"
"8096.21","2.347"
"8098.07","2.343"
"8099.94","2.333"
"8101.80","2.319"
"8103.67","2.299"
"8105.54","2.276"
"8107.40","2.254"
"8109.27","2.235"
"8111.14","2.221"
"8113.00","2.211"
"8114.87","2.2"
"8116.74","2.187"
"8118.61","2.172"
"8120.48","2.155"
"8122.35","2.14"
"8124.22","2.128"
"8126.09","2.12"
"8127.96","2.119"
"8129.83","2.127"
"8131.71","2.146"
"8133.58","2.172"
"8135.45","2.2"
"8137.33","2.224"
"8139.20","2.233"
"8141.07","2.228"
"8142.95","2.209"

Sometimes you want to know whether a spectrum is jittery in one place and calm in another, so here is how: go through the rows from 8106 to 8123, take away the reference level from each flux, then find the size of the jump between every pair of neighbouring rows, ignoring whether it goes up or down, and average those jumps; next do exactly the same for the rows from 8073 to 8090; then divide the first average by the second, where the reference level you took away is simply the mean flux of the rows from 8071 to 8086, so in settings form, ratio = 1.2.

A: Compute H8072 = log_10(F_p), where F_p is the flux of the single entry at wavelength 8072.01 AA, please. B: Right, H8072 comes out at 0.349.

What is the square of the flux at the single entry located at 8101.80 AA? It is 5.4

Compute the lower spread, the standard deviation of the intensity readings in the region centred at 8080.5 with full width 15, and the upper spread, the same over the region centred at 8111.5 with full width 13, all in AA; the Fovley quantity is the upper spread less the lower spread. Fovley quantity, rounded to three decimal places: -0.004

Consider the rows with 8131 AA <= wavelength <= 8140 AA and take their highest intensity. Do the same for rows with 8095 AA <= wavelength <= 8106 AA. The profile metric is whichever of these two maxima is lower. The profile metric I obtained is 2.23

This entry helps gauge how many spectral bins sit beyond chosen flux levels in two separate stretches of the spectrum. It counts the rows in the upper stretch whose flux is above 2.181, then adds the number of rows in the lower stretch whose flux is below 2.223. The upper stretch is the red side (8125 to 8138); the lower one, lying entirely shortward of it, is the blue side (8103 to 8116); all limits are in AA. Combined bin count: 5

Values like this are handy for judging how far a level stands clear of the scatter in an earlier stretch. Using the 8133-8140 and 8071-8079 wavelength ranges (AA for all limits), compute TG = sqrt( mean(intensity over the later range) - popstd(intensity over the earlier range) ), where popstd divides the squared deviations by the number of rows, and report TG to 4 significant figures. 1.476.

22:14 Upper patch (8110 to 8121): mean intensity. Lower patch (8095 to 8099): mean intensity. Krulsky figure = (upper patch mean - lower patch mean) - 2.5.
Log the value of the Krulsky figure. -2.65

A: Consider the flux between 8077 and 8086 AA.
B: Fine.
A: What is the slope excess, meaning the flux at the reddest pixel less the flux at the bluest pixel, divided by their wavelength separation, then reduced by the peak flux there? -2.35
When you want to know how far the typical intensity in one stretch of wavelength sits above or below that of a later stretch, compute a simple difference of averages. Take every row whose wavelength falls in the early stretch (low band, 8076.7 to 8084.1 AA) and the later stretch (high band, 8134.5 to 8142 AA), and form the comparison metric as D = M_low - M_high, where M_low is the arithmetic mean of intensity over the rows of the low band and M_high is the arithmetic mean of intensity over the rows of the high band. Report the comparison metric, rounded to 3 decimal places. 0.115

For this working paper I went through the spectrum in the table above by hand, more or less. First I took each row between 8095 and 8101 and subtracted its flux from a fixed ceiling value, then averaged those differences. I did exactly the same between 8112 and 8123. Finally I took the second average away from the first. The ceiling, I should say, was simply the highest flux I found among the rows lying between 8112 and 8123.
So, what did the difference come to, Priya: -0.16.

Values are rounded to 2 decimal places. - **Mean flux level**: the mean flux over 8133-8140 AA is 2.21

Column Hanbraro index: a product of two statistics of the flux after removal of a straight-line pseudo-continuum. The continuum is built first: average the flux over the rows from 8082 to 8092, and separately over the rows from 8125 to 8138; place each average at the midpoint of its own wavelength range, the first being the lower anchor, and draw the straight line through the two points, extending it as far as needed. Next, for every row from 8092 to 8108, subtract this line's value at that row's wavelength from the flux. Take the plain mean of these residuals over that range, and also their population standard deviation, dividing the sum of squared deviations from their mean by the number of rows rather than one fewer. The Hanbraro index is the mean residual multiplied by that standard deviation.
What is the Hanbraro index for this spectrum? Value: 0.0004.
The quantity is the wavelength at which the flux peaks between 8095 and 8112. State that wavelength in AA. 8096.21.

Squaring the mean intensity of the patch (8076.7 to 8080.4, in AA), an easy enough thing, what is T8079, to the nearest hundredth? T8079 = 5.40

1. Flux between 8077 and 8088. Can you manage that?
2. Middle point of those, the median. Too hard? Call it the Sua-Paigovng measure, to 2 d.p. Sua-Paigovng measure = 2.35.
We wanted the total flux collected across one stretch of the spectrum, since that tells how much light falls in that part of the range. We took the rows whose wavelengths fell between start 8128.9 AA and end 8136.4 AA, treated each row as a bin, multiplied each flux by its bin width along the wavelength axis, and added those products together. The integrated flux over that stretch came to 16.2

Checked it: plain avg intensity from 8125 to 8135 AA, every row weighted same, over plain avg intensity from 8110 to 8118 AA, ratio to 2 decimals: 0.97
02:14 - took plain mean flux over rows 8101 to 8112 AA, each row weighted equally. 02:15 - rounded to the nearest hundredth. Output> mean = 2.27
